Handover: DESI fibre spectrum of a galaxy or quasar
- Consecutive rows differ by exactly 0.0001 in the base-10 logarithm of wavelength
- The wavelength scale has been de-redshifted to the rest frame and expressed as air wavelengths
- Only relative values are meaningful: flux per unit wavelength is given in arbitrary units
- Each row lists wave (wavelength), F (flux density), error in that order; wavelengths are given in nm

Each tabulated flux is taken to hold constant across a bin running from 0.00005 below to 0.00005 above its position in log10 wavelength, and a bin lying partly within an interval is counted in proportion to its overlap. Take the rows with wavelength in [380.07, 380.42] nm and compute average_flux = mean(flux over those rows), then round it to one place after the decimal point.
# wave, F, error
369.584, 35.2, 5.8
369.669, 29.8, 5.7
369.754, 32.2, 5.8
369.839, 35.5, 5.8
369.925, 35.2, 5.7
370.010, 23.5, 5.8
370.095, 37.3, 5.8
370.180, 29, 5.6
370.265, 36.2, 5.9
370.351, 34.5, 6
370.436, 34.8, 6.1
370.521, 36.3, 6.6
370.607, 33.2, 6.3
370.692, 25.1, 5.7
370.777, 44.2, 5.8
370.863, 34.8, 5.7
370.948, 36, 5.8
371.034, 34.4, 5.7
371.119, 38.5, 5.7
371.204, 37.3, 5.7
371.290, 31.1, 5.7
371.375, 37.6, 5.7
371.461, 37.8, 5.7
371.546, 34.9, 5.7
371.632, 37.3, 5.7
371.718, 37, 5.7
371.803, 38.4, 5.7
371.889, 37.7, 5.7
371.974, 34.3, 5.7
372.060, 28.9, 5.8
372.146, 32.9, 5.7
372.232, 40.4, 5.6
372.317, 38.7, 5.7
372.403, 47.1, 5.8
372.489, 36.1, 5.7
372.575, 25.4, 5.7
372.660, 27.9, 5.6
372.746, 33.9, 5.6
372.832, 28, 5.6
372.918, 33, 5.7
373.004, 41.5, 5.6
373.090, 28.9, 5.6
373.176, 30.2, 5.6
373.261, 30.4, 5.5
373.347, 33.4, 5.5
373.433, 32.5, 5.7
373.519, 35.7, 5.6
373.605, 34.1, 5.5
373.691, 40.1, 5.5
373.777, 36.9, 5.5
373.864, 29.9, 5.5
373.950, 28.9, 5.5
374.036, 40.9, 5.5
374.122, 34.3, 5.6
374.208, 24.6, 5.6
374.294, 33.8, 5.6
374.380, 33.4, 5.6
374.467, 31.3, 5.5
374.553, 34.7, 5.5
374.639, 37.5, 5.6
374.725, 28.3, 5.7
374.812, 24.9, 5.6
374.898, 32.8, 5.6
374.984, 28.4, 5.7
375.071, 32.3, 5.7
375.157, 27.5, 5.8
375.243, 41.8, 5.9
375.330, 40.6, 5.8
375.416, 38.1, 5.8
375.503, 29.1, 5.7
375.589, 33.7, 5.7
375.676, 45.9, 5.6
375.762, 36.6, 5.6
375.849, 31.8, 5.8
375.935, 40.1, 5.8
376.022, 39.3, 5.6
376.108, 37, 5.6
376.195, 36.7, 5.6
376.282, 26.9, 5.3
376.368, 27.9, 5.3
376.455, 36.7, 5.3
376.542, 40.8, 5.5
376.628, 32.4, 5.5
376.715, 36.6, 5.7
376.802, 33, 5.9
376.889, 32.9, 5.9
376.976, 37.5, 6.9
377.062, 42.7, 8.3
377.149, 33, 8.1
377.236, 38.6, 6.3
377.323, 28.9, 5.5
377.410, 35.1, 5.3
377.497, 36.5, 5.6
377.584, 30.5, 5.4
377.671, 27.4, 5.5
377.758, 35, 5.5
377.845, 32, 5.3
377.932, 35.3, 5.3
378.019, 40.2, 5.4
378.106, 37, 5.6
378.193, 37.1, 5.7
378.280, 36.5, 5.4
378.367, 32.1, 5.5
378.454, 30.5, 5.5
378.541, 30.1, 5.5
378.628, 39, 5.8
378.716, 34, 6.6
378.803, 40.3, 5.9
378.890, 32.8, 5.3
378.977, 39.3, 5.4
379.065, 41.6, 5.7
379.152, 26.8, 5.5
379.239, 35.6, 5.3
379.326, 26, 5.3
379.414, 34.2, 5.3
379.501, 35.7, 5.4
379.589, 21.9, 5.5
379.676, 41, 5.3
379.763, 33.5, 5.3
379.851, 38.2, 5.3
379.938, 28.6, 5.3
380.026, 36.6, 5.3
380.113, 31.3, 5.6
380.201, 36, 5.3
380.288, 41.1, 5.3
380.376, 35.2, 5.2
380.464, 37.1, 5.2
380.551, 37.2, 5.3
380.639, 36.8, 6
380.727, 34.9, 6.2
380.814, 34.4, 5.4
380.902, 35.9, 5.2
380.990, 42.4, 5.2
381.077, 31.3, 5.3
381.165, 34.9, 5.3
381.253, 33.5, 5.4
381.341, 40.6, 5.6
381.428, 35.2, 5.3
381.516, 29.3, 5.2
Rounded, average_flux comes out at 35.9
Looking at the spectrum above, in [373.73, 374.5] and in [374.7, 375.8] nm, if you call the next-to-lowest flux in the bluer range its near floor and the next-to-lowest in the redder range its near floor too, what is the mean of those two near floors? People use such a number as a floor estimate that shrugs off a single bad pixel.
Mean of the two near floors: 28.2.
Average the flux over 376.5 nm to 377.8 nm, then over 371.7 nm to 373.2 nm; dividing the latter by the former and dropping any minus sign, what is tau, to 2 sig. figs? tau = 0.99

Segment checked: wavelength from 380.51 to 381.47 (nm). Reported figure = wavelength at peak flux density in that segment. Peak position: 380.990 nm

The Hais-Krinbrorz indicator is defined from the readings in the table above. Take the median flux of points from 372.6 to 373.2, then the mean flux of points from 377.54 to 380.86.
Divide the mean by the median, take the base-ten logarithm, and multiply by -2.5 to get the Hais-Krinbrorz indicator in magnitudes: -0.15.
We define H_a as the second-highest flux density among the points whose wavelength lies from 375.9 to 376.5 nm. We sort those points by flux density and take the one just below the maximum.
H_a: 39.3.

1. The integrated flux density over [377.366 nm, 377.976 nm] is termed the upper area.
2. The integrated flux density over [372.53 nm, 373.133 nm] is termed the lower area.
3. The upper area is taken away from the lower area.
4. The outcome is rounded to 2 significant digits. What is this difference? -1.4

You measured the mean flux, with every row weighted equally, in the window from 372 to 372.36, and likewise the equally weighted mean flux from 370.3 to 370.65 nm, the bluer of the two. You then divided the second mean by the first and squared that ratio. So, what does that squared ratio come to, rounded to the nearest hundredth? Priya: 0.97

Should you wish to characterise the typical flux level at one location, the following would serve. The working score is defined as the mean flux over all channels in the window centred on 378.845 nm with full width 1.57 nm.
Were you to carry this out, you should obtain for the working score 33.9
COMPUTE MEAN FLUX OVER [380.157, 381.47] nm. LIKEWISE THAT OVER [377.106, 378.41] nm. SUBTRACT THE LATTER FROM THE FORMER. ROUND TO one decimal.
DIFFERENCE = 2.1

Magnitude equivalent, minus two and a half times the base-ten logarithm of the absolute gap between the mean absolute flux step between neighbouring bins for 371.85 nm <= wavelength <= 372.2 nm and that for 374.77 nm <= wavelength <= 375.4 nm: -0.65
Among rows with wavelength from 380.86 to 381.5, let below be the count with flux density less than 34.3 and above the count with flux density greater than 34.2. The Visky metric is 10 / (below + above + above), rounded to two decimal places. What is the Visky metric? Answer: 0.83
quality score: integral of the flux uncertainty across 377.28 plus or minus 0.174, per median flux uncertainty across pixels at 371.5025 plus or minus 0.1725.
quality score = 0.38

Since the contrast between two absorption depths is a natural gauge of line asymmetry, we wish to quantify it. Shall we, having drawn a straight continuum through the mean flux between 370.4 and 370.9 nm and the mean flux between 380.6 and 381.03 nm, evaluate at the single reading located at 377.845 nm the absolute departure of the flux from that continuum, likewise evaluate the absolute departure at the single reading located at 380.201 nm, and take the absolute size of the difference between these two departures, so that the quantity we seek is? 3.5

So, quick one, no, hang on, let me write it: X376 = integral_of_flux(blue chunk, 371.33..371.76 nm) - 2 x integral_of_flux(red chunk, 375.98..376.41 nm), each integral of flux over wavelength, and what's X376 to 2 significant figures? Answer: -13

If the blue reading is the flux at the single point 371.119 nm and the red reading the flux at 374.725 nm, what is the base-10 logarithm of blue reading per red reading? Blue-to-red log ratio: 0.13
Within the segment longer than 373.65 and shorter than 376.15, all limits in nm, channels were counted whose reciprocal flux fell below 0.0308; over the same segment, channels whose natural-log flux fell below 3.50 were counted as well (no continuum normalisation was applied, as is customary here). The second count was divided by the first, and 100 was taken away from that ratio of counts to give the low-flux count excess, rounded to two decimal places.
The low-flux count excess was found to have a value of -99.33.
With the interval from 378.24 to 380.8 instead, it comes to -99.57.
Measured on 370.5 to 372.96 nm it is -99.65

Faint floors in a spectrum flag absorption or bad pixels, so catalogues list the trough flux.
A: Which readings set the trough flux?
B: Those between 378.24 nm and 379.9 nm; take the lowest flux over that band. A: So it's 21.9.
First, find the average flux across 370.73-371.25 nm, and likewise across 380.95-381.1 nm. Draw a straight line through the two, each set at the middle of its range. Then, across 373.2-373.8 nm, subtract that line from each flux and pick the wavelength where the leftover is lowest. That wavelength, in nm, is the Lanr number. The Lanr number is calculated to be 373.261 nm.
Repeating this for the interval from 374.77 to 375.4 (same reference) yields 374.812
